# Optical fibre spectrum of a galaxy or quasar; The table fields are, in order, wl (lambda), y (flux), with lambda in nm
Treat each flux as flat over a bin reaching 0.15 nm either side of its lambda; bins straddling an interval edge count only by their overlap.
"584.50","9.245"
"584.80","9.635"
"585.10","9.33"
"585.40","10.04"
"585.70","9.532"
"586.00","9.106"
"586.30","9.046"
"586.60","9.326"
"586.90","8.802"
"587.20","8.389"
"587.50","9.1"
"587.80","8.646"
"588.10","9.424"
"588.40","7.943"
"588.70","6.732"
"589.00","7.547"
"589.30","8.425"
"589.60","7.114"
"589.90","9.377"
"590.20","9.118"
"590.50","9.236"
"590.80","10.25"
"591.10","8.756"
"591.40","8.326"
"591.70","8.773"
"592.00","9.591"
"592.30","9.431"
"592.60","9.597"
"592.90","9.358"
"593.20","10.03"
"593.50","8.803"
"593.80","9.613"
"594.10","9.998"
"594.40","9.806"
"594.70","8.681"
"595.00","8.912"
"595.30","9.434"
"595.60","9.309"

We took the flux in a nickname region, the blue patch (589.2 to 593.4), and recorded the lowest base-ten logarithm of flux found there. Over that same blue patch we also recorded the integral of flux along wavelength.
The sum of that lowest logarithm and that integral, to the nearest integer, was 39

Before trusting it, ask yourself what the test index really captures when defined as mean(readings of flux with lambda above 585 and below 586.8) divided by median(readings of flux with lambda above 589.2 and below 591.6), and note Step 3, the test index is 1.05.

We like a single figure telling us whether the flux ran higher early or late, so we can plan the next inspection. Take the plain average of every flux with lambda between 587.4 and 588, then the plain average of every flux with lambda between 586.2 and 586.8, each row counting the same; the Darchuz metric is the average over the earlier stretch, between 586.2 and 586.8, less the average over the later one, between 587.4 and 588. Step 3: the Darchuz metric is 0.3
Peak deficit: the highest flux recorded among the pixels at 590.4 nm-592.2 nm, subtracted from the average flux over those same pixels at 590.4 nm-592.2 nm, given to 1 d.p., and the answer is -1.1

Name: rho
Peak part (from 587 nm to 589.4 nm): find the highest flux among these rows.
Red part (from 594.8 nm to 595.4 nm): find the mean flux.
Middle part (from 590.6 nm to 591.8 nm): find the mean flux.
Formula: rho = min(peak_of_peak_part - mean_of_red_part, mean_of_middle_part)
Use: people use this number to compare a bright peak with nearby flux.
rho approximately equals 0.3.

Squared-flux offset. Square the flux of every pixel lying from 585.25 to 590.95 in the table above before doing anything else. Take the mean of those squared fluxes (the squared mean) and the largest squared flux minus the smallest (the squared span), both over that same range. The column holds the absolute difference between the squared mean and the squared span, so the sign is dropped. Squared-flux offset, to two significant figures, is 18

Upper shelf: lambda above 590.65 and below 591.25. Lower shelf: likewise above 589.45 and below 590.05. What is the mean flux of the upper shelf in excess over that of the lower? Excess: 1.3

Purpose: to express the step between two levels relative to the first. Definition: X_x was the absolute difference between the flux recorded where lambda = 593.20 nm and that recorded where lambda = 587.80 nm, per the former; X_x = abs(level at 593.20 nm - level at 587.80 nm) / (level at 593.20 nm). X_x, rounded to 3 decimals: 0.138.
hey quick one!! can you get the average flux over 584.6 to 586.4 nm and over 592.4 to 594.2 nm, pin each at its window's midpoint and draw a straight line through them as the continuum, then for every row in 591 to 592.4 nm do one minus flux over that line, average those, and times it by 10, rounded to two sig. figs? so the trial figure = 0.59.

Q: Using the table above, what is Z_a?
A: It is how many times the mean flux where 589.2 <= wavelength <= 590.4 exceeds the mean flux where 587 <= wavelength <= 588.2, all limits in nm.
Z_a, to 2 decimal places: 0.96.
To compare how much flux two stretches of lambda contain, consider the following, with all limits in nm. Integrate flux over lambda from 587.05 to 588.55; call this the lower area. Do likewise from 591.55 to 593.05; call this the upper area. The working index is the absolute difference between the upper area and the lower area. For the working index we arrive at 1.0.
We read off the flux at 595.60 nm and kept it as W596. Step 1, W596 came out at 9.309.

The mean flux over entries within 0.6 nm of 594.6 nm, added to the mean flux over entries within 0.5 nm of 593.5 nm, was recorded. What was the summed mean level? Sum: 18.8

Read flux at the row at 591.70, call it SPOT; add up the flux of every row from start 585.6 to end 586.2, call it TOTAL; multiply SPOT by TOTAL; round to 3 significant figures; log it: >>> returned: 164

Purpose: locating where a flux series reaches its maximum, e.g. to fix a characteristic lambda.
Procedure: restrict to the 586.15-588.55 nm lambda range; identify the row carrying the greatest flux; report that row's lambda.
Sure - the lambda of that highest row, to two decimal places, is 588.10 nm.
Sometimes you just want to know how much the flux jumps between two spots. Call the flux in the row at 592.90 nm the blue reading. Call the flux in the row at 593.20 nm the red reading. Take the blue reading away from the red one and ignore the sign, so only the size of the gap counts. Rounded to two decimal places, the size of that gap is 0.67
